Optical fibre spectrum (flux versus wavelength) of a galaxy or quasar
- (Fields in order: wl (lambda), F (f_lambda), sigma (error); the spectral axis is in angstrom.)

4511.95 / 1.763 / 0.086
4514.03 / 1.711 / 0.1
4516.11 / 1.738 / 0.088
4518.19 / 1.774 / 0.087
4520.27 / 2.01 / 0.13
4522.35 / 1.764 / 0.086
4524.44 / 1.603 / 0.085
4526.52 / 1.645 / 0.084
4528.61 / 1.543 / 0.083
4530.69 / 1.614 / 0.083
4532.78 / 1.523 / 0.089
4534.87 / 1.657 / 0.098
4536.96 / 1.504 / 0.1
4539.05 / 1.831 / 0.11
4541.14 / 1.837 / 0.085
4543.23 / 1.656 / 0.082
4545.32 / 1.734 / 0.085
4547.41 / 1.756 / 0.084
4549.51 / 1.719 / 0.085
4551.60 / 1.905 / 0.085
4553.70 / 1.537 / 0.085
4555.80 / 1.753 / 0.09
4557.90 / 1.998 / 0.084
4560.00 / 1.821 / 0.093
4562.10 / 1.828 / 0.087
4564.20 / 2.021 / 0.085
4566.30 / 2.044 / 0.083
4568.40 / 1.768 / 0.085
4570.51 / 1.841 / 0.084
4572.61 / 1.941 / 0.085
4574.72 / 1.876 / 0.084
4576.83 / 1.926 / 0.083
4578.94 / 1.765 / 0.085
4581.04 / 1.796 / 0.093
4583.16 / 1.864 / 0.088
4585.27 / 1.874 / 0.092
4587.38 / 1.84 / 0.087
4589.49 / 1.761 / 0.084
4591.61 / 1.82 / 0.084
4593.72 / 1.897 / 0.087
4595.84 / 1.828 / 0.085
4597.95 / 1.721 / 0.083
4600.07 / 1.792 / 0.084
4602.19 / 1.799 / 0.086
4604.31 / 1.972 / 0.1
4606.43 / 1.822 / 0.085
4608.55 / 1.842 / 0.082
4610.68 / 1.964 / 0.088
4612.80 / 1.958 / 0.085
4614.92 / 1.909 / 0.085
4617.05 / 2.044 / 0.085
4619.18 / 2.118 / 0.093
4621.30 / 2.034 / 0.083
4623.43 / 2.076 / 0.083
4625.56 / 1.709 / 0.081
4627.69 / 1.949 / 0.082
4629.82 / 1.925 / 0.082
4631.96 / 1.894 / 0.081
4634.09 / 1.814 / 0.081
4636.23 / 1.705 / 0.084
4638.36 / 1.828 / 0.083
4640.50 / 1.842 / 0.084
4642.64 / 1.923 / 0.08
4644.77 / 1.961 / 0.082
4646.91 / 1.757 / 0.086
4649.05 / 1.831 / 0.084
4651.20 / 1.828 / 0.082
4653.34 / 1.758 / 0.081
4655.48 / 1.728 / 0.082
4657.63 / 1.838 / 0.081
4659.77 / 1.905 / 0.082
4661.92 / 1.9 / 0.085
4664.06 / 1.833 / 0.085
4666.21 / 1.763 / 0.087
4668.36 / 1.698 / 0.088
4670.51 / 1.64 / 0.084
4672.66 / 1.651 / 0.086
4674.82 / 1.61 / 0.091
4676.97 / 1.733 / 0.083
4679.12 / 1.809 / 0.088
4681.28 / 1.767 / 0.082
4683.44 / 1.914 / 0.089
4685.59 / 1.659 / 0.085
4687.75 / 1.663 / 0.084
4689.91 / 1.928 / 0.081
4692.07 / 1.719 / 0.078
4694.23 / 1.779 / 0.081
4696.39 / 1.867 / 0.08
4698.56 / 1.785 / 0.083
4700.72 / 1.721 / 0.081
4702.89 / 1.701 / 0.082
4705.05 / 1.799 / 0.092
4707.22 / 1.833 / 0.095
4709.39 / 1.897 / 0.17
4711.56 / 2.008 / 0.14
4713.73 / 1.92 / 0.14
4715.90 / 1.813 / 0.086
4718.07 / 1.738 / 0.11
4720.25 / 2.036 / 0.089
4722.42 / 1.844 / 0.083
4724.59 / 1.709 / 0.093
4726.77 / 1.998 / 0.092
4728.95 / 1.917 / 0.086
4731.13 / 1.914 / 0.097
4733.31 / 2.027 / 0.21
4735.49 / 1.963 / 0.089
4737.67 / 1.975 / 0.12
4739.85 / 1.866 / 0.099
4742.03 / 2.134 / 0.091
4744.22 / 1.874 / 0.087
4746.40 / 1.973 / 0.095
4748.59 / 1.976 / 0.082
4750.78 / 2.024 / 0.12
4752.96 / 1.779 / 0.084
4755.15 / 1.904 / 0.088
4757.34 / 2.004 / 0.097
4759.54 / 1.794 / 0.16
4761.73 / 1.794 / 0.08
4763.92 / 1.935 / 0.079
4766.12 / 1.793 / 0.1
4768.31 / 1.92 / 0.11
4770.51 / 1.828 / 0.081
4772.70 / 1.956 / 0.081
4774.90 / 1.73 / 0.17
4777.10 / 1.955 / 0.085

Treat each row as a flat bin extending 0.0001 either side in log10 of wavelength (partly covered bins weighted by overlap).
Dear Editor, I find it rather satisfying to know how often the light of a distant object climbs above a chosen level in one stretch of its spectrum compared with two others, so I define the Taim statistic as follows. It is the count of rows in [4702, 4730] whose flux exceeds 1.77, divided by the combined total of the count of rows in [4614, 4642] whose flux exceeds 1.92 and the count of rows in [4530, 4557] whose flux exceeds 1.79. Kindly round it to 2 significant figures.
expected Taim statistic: 1.1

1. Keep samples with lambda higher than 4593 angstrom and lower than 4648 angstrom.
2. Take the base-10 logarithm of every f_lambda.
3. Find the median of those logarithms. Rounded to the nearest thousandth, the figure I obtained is 0.278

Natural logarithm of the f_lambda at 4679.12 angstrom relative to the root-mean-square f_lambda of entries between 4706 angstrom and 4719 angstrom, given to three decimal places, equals -0.033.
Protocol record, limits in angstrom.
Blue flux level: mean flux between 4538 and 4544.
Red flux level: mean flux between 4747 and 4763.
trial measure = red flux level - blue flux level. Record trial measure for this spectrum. 0.12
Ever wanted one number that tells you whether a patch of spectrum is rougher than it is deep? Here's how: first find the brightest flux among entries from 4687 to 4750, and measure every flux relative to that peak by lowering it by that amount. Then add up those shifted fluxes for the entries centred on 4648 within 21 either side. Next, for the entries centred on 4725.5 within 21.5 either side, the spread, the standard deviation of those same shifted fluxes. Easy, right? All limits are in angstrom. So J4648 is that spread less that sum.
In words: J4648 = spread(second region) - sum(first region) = 6.1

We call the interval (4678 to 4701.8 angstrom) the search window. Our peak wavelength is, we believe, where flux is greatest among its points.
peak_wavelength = 4689.91 angstrom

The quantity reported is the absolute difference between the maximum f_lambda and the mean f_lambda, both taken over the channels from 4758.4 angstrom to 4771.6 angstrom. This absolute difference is 0.091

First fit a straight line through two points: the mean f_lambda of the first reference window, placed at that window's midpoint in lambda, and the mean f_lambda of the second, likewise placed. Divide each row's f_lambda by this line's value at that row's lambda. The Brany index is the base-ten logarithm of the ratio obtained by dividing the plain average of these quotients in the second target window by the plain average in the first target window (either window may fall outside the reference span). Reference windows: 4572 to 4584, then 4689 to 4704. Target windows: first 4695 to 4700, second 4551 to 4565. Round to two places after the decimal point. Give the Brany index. -0.02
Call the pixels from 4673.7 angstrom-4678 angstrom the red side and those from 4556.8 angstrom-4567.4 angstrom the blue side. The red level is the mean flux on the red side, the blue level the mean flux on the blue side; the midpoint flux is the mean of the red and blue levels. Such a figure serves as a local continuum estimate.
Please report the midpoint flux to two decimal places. 1.81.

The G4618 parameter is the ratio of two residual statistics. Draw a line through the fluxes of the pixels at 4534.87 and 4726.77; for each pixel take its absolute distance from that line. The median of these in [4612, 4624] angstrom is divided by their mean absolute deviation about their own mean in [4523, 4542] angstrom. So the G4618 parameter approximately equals 3.7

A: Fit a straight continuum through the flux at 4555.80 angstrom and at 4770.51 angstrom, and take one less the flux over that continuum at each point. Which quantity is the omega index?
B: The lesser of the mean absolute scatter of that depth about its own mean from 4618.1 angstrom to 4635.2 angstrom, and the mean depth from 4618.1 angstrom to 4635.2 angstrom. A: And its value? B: -0.09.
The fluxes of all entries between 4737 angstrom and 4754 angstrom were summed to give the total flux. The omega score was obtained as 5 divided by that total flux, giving 0.32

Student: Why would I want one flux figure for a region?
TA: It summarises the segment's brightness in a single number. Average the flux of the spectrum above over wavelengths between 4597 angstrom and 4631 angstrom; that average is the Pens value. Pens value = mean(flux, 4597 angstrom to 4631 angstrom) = 1.915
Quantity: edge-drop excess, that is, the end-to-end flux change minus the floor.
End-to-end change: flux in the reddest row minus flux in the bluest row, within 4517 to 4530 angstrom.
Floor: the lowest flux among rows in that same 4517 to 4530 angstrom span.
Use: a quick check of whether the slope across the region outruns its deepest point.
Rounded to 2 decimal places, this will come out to -1.77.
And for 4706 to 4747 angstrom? -1.57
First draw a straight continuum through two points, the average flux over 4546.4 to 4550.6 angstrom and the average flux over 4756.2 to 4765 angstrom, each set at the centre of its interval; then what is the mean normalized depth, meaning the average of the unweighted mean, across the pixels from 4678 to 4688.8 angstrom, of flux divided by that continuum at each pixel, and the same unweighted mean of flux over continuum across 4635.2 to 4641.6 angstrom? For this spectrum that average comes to 0.98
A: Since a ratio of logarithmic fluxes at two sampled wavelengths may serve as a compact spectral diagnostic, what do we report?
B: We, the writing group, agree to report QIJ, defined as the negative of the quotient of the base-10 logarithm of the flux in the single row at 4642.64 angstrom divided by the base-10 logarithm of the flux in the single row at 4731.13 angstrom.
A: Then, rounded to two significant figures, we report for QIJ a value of -1.0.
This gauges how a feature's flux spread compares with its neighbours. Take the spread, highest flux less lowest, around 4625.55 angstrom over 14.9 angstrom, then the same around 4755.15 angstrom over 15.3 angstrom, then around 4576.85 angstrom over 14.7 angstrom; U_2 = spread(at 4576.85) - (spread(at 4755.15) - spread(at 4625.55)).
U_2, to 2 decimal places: 0.34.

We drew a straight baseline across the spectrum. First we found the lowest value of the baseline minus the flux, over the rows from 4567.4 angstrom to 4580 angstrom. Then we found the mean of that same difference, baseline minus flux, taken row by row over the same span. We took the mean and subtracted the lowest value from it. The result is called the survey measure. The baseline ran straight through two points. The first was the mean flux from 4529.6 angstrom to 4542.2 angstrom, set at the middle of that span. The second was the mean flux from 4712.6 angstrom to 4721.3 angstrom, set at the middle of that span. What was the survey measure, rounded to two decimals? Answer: 0.09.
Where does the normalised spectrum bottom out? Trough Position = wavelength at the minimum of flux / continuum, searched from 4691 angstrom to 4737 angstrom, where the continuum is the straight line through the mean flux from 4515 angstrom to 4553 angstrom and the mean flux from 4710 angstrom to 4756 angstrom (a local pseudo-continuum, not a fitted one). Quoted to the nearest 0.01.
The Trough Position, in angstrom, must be 4724.59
